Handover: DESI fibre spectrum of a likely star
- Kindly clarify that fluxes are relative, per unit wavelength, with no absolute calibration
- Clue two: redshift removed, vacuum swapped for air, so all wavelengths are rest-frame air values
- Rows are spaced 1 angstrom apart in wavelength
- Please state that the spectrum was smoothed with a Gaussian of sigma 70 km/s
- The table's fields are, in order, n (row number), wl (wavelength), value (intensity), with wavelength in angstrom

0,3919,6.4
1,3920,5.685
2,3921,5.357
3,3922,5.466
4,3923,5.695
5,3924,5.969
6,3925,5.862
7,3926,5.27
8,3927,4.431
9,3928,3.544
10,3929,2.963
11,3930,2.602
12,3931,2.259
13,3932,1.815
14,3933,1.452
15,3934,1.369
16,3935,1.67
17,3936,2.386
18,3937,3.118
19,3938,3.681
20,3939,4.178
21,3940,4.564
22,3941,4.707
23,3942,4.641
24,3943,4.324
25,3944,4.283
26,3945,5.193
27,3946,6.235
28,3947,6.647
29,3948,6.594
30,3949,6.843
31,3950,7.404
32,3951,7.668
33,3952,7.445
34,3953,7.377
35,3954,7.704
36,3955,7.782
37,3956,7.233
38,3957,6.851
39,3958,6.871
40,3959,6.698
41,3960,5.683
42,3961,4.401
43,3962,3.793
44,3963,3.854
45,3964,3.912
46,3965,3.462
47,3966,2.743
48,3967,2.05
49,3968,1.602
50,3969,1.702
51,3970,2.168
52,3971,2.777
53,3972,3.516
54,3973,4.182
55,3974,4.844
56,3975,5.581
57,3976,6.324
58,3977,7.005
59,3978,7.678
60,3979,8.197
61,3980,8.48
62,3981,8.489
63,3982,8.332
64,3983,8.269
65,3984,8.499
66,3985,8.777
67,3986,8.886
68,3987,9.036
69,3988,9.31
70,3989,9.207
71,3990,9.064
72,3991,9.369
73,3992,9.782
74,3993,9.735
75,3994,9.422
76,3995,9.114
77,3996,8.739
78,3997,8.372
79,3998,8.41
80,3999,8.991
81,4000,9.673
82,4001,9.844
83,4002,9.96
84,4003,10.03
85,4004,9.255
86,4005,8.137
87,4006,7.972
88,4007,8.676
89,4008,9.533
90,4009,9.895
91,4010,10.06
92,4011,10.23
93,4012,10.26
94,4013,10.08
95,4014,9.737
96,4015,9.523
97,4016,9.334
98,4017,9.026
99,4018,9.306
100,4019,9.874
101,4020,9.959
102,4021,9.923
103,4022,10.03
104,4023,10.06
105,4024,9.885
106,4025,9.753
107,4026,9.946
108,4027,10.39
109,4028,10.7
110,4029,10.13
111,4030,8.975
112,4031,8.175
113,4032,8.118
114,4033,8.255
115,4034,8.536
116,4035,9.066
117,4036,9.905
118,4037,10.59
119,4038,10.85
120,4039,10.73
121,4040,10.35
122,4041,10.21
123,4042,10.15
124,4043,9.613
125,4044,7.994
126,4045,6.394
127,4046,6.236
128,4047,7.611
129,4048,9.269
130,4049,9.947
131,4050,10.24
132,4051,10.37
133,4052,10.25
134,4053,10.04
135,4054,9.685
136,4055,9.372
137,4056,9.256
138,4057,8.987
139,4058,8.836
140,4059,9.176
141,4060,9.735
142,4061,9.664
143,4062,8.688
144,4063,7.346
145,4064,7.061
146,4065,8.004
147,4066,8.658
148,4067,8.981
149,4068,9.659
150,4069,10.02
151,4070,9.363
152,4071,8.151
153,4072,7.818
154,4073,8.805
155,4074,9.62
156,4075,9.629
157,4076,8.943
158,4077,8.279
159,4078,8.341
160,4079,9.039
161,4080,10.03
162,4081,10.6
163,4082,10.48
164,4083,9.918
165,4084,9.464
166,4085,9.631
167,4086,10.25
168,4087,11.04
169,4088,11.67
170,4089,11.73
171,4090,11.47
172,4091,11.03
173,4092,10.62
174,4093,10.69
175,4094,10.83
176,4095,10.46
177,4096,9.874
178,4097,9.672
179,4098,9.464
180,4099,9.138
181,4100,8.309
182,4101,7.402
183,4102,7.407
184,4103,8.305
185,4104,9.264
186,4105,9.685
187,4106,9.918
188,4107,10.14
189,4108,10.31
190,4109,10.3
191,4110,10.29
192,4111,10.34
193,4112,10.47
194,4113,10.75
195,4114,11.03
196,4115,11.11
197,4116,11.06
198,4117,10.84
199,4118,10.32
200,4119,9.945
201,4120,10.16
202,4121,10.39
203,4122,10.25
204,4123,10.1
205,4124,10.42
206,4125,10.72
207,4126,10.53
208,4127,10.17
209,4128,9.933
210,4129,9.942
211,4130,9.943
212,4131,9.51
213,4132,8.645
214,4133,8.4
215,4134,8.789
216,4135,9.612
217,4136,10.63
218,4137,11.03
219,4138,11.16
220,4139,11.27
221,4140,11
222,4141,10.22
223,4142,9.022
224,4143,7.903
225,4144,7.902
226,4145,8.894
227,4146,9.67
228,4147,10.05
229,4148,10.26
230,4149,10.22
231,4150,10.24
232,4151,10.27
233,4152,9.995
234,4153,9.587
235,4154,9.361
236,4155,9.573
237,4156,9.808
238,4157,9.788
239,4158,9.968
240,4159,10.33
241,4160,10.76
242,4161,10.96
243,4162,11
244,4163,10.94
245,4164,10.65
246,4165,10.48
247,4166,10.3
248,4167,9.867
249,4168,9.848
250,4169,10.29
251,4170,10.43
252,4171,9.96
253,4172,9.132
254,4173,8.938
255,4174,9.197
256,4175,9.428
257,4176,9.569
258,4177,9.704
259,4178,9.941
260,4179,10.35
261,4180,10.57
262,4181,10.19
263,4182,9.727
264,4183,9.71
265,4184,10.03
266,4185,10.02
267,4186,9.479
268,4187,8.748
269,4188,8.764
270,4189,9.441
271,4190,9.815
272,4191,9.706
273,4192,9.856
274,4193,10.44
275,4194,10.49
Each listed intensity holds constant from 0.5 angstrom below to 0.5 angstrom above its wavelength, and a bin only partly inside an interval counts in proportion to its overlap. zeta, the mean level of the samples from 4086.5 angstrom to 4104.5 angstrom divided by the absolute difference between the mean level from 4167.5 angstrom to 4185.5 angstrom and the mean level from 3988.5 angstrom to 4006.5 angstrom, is 15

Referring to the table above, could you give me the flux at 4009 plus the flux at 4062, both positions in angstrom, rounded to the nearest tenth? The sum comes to 18.6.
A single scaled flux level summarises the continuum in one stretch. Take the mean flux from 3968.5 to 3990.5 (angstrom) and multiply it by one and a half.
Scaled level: 10.2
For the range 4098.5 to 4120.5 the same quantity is 14.8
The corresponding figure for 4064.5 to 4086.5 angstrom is 13.9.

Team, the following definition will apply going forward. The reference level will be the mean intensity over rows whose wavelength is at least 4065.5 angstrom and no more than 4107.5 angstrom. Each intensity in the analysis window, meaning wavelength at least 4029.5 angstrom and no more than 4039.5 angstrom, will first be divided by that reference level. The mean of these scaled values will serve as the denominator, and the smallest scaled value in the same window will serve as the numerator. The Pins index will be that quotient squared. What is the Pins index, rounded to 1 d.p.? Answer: 0.8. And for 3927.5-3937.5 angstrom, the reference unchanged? 0.3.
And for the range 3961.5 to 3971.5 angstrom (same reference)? 0.3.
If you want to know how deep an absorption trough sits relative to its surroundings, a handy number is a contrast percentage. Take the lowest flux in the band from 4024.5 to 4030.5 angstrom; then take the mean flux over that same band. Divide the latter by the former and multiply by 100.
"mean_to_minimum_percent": 111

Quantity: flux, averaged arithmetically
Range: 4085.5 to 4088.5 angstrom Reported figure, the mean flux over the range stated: 11.0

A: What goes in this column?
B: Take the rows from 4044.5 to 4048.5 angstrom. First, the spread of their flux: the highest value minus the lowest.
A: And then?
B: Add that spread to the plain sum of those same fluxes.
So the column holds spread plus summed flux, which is 33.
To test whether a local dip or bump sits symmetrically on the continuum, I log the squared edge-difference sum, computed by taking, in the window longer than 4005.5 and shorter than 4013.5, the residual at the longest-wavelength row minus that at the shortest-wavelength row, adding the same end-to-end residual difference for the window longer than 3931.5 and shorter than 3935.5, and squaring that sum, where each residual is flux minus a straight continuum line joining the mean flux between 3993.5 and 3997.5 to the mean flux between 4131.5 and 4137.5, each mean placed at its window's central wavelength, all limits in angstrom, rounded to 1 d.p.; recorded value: 3.7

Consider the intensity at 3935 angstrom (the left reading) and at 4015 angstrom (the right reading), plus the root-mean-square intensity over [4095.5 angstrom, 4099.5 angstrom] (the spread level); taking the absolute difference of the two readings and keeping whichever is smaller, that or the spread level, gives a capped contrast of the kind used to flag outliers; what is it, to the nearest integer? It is 8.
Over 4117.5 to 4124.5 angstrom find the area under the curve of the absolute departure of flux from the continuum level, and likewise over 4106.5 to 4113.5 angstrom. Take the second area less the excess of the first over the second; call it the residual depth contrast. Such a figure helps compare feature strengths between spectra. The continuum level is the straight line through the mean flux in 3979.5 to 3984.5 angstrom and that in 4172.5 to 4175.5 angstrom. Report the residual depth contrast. 11.4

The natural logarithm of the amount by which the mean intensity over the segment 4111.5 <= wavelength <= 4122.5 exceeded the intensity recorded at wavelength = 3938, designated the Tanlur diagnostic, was 1.9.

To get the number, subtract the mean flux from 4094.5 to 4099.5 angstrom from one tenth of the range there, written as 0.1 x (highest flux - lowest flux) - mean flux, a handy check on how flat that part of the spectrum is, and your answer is -9.6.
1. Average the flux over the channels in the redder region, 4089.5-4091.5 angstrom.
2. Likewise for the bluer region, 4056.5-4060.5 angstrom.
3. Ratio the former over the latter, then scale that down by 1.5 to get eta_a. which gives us 0.82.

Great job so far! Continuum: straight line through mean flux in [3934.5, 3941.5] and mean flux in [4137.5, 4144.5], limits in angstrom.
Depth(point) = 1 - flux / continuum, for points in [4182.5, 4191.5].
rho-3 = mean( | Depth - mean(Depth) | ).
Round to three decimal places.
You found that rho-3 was 0.034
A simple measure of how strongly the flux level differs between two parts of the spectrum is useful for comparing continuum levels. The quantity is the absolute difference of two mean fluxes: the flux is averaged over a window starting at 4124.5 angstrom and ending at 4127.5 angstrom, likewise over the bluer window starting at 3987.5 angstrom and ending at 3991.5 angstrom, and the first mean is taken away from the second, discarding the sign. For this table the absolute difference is 1.2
